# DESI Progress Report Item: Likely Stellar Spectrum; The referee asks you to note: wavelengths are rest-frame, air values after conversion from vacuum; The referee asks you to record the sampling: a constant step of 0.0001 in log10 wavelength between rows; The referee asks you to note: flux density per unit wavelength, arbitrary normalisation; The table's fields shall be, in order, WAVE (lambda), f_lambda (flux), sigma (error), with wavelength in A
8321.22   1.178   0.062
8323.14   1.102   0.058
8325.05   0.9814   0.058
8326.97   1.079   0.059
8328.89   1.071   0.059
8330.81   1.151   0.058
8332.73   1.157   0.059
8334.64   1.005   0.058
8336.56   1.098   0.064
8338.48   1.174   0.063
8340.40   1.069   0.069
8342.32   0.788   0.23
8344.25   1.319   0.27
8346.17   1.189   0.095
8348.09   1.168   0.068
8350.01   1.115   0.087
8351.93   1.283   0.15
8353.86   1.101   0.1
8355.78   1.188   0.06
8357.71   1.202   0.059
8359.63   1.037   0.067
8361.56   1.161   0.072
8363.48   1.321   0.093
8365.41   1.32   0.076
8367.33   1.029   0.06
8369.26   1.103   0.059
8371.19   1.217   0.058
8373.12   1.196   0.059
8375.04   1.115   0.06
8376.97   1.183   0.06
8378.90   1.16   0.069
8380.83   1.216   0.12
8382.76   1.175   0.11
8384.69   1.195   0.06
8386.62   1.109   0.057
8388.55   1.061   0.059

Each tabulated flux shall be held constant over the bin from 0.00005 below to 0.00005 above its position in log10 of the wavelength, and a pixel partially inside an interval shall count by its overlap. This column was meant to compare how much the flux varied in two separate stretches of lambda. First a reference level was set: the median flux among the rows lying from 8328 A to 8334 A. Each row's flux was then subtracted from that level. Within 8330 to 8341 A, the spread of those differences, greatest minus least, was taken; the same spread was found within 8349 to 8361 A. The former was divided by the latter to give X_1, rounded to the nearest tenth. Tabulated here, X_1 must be 0.7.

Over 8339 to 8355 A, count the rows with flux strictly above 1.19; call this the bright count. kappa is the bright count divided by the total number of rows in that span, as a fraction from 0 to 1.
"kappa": 0.25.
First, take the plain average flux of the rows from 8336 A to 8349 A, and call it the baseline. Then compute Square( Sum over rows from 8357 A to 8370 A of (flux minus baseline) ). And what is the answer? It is 0.14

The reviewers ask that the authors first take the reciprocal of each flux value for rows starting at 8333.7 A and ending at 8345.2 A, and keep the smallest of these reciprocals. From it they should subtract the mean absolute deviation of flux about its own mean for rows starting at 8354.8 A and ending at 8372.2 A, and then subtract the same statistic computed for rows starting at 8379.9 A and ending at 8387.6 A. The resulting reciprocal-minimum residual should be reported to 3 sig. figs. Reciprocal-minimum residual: 0.643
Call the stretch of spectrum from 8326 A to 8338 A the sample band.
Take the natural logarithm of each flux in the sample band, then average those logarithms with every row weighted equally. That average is 0.09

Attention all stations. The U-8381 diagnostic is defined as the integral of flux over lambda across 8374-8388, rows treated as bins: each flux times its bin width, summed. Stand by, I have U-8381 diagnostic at 16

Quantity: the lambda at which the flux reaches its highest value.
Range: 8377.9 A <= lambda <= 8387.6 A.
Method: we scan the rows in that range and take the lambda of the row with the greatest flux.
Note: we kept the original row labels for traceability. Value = 8380.83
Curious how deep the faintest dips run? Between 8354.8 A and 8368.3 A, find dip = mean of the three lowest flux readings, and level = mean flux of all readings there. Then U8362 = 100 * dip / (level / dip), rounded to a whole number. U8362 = 98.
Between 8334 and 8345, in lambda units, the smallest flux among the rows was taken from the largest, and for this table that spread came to 0.53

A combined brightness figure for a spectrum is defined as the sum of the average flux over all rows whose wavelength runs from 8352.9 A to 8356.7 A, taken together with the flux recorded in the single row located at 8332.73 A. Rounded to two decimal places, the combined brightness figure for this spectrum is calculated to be 2.30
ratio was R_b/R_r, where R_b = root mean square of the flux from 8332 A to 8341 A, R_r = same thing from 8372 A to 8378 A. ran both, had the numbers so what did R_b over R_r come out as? 0.95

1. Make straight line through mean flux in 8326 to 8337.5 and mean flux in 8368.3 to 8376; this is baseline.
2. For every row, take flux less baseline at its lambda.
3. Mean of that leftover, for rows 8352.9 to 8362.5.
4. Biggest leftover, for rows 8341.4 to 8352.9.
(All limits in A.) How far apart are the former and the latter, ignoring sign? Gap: 0.20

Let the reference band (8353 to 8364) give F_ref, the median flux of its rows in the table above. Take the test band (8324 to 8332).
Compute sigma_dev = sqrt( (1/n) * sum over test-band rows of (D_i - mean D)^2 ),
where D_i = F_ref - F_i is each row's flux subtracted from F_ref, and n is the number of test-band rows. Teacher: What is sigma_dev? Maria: 0.060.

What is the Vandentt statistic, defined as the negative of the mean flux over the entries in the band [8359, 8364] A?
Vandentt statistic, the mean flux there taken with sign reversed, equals -1.17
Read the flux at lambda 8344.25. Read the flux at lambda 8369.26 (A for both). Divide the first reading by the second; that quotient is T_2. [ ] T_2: 1.20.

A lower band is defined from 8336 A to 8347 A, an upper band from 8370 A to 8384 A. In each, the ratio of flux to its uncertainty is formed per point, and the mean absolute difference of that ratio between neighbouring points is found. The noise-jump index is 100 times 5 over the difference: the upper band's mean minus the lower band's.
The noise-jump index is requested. -174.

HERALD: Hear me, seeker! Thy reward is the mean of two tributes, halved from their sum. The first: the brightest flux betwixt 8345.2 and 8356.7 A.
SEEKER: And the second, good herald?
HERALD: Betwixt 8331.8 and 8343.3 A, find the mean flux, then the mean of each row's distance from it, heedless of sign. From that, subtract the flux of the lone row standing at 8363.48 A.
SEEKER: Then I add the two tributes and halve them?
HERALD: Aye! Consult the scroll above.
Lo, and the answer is 0.032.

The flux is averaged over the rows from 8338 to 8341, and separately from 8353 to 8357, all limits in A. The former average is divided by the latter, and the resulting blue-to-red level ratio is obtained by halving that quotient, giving 0.49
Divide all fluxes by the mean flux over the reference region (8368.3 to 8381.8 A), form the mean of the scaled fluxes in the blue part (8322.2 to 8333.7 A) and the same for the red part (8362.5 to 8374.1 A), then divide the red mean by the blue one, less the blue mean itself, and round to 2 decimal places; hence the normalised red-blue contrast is 0.17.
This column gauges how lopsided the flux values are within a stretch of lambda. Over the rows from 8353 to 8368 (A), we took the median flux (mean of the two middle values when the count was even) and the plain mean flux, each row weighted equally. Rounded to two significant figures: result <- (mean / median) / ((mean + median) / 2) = 0.85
